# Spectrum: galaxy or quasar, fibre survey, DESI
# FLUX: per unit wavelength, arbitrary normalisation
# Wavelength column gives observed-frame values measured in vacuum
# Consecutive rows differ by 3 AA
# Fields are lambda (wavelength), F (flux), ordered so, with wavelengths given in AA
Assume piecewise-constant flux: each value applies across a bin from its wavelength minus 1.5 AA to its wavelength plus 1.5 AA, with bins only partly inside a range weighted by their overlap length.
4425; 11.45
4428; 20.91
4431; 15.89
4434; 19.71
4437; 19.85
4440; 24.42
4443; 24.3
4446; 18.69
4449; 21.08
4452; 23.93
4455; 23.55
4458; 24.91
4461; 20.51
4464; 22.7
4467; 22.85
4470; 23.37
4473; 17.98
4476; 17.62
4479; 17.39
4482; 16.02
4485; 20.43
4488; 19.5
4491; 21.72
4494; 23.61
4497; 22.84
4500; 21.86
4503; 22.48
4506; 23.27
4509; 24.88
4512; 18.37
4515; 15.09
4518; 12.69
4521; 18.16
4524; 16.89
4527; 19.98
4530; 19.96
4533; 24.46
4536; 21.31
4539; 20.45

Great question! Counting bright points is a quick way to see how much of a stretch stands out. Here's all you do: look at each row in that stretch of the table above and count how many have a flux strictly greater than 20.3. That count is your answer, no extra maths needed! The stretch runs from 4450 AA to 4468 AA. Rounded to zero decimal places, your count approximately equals 6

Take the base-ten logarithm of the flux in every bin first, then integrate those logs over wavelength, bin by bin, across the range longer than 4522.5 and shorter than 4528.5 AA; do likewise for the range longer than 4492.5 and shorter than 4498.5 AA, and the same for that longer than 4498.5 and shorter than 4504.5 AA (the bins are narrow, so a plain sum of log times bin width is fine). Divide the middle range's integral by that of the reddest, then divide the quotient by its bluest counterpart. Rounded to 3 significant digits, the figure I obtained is 0.130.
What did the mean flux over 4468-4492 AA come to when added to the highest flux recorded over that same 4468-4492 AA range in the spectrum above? 42.6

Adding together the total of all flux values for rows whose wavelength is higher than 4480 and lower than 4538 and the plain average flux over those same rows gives 404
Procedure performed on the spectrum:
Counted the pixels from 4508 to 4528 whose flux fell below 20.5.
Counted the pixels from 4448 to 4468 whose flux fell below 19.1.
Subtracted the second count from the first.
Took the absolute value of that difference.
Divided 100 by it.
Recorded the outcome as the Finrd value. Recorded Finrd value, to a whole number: 17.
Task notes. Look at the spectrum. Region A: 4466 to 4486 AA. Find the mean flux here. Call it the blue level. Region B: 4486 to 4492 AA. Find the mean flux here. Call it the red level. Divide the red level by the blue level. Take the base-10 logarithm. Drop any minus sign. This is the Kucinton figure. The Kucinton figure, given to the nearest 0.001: 0.027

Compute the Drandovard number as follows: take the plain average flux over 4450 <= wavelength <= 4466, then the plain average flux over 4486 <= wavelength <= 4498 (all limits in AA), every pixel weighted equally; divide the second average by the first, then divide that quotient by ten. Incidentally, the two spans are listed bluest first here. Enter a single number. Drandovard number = 0.095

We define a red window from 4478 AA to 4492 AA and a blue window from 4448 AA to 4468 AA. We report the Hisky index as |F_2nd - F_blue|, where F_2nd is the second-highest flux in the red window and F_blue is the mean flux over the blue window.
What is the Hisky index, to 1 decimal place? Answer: 2.4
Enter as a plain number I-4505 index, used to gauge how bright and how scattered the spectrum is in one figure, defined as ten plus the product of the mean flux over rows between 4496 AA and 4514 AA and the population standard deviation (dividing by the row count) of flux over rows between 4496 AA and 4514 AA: 54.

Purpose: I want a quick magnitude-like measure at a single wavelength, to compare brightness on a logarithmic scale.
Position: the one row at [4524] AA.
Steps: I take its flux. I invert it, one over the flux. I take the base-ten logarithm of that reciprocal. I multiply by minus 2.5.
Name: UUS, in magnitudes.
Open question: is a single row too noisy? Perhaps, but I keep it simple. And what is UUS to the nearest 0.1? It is 3.1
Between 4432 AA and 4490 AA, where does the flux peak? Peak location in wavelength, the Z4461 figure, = 4458 AA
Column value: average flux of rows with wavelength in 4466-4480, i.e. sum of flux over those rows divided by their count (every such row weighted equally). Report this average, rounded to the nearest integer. 20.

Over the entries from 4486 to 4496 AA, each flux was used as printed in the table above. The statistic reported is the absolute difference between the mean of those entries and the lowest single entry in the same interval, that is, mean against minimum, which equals 2.1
